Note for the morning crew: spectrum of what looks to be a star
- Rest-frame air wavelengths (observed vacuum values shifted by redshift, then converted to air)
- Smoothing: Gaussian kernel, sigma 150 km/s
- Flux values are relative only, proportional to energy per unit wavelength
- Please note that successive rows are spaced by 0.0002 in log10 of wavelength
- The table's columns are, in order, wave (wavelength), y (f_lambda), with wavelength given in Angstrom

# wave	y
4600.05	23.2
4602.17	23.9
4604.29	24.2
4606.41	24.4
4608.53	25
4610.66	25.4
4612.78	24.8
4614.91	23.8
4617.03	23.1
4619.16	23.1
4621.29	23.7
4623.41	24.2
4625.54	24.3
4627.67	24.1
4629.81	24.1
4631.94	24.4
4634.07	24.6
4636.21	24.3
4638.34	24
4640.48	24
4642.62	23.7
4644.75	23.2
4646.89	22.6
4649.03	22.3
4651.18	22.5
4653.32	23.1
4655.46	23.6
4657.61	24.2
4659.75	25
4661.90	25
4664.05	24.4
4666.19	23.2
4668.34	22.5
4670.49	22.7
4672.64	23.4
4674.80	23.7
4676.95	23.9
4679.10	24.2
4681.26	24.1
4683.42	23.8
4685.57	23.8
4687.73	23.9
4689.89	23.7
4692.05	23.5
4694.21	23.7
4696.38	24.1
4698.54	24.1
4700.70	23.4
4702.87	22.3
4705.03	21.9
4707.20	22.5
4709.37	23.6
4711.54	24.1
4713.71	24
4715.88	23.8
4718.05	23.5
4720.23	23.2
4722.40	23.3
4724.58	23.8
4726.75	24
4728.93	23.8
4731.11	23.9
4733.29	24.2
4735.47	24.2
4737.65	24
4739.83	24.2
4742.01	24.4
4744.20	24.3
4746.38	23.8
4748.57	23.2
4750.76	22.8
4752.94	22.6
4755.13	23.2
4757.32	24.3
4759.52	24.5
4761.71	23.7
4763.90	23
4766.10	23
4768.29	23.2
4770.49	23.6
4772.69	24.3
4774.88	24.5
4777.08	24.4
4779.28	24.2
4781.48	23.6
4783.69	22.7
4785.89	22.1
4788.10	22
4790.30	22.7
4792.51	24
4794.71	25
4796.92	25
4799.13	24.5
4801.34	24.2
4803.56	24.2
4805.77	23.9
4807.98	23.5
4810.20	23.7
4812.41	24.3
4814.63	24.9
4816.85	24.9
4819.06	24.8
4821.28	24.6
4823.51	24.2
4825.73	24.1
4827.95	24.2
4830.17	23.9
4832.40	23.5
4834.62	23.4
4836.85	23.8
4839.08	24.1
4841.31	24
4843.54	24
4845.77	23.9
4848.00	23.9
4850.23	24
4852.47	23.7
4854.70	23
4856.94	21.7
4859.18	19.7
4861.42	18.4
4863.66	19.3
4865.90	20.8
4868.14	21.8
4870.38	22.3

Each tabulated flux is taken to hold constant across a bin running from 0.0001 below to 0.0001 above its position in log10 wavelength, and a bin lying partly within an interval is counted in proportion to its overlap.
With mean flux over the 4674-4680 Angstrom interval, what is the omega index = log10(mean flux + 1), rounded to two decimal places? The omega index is 1.40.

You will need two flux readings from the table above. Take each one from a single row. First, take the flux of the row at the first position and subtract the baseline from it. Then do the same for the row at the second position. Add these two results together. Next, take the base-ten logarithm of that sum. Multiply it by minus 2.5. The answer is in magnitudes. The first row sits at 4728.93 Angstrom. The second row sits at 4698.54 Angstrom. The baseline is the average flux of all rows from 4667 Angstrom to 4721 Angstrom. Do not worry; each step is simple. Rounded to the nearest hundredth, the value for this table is 0.10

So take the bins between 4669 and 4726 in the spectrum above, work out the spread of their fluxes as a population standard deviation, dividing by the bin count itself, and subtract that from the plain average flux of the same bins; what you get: 23.0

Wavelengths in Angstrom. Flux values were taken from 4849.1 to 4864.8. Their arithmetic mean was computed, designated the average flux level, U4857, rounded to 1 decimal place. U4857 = 21.4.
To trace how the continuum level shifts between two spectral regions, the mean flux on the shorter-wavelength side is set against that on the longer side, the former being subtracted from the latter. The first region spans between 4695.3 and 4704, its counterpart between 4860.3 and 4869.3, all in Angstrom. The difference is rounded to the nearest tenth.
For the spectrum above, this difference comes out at -3.4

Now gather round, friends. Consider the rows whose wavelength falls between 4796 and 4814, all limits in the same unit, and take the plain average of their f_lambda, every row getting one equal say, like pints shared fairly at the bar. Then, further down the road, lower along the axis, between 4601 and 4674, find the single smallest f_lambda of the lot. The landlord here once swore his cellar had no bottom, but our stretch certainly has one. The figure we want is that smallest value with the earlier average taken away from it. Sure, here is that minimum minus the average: -1.9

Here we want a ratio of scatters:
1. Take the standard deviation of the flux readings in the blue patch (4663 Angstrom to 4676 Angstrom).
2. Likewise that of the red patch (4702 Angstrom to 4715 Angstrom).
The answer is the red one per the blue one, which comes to 1.4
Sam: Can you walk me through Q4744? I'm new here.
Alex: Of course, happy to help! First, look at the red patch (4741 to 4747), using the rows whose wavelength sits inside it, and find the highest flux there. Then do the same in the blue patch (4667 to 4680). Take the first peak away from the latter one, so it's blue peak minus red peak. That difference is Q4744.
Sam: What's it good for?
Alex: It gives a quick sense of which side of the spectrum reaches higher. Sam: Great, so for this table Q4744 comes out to -0.20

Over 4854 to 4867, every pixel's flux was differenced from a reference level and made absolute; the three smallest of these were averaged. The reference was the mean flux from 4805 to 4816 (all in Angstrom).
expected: 2.2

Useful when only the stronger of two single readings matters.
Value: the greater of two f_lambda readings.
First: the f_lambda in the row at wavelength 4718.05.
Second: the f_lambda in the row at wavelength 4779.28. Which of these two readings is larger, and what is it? 24.2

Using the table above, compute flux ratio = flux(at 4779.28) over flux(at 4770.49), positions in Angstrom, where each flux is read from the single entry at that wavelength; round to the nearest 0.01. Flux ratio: 1.03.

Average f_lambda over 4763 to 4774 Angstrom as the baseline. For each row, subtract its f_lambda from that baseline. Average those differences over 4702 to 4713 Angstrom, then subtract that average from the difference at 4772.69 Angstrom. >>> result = -1.4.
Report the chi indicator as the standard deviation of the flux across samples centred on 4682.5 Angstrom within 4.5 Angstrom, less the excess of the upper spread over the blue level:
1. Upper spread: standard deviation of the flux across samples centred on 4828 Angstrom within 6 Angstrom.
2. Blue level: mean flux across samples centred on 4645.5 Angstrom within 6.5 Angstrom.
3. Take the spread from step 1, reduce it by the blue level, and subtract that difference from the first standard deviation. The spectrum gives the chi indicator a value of 23.0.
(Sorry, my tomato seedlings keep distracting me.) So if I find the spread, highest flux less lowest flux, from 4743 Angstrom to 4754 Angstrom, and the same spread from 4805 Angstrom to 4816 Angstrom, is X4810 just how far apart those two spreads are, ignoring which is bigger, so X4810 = 0.30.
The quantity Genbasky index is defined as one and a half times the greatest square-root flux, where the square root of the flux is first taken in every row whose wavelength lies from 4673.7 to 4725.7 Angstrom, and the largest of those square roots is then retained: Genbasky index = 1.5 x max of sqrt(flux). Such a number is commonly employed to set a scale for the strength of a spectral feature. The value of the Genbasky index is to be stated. 7.38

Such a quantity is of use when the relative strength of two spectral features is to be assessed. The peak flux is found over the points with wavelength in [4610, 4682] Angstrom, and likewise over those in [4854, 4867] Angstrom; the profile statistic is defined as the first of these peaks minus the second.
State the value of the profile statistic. 2.4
